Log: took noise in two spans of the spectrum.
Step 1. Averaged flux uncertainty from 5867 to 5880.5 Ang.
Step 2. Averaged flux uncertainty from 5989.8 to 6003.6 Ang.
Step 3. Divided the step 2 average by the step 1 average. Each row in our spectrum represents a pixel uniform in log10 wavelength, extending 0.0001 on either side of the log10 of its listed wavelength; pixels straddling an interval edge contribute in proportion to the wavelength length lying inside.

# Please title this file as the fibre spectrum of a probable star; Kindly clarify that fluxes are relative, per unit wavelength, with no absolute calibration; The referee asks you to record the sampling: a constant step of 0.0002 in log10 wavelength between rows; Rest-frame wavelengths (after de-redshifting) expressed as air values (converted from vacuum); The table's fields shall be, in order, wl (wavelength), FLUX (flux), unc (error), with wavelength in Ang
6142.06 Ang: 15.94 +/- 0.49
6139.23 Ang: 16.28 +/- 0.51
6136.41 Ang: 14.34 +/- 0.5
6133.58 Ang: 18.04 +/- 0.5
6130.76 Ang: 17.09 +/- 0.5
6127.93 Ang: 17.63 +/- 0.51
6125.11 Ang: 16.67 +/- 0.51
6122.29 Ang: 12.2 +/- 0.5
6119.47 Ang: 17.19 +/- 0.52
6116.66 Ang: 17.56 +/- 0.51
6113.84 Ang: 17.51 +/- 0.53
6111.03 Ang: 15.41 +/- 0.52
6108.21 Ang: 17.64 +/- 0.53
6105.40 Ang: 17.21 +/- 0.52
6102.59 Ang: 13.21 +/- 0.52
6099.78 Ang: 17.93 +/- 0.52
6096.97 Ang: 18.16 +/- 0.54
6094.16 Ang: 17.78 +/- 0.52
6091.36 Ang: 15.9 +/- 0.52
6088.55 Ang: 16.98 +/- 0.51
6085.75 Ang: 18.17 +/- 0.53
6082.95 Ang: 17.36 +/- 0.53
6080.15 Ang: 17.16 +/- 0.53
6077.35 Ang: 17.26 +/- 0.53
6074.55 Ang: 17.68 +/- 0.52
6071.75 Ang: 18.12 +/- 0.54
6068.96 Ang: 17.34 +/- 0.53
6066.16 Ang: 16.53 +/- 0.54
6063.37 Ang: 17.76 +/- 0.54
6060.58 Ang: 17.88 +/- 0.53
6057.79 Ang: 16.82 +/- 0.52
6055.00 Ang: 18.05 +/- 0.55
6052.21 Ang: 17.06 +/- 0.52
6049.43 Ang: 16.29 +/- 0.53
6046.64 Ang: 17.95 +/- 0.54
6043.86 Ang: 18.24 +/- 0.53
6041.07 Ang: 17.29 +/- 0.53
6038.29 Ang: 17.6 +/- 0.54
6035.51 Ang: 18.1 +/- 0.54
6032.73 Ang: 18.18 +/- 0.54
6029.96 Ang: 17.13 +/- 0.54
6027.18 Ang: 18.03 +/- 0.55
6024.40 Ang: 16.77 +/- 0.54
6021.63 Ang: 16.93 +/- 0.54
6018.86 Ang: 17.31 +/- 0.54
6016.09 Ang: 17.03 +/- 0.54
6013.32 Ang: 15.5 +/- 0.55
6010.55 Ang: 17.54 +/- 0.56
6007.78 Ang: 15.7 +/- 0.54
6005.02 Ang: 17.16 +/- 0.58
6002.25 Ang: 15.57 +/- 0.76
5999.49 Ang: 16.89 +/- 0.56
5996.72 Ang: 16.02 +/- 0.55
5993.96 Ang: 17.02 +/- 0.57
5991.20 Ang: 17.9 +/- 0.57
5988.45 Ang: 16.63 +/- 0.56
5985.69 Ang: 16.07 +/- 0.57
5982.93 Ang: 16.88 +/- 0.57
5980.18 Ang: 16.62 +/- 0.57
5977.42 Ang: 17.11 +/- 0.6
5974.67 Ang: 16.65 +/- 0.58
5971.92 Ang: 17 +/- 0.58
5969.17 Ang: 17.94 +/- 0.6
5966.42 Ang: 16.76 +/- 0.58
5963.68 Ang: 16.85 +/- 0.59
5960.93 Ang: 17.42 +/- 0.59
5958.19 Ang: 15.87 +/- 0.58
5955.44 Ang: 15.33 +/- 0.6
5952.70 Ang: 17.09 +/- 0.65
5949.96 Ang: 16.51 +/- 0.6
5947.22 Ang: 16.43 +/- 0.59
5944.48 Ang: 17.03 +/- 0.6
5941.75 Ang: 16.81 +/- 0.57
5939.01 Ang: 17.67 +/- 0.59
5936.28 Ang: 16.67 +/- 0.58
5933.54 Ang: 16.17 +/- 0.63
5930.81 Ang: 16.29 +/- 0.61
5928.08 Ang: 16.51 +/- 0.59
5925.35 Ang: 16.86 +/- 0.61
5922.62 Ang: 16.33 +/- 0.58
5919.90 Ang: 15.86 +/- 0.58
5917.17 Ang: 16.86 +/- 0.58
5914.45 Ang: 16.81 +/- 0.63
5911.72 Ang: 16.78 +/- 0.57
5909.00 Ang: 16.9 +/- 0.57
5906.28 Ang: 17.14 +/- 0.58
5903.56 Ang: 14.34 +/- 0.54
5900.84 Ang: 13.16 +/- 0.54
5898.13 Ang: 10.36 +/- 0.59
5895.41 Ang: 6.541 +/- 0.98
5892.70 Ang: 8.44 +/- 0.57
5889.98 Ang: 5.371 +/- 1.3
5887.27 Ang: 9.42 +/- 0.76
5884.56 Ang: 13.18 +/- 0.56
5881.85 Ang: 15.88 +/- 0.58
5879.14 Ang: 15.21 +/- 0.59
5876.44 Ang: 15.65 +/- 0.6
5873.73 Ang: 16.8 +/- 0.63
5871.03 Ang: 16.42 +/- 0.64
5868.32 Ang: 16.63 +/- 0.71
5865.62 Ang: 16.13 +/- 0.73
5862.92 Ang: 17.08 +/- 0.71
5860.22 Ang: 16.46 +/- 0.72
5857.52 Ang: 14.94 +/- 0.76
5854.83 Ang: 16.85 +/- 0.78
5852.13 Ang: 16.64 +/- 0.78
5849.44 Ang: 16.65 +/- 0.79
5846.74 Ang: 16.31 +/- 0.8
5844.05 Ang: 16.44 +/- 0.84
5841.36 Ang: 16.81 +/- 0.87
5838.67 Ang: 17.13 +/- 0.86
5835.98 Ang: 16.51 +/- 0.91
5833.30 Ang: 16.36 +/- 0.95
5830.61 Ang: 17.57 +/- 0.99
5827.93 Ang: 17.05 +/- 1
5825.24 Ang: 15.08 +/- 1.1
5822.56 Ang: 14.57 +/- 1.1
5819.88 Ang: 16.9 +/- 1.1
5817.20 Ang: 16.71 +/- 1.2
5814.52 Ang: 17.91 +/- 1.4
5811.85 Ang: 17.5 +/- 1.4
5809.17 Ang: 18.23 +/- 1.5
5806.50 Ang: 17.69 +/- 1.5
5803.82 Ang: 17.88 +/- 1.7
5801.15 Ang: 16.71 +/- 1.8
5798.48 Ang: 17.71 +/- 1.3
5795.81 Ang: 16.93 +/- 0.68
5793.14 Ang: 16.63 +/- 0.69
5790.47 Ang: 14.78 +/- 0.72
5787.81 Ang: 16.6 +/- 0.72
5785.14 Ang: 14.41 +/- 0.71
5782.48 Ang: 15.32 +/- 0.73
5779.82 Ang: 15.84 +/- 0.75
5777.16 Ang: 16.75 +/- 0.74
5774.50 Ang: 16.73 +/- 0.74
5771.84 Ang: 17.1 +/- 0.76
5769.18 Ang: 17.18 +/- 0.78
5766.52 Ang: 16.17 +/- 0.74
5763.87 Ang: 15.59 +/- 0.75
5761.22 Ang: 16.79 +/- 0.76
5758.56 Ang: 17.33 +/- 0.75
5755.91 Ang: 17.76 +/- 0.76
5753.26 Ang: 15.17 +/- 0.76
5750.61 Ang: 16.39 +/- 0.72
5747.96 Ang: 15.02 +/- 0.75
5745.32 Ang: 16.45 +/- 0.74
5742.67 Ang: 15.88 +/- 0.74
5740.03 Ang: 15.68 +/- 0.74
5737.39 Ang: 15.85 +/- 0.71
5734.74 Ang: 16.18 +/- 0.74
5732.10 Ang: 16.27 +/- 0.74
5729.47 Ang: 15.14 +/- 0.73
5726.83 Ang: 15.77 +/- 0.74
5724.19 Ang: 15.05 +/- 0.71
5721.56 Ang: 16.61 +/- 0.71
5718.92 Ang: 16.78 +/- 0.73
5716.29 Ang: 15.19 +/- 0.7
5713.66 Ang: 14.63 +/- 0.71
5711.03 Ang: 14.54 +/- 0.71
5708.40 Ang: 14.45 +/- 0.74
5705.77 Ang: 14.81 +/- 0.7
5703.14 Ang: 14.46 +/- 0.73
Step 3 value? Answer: 0.95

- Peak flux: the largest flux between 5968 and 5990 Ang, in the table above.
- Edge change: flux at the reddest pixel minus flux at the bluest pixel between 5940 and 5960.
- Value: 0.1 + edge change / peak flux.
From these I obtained 0.05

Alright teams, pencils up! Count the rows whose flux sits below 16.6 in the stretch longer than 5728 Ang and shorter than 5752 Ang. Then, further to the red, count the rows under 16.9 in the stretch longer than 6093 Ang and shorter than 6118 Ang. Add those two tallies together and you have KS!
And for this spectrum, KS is 11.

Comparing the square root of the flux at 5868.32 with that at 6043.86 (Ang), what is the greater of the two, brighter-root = 4.27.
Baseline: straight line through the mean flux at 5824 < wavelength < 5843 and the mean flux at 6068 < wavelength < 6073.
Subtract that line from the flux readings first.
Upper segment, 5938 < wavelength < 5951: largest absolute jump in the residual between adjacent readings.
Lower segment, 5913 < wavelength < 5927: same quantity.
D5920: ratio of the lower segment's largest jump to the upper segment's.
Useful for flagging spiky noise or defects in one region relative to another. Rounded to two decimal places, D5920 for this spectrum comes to 1.16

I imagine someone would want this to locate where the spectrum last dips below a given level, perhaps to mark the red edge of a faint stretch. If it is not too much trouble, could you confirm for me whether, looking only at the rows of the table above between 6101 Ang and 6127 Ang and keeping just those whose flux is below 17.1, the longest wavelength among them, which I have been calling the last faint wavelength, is 6125.11 Ang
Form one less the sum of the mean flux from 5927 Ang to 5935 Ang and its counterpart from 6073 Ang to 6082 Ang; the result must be -32.7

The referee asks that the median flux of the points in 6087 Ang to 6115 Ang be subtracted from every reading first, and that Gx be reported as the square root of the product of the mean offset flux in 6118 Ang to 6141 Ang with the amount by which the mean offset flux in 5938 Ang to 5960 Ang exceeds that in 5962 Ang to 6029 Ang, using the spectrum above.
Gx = 0.53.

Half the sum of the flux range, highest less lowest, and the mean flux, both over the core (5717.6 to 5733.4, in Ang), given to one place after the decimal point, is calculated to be 8.8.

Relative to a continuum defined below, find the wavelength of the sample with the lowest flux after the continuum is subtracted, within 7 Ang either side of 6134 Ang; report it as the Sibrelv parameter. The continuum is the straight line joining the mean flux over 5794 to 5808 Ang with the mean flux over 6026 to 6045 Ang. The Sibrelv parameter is 6136.41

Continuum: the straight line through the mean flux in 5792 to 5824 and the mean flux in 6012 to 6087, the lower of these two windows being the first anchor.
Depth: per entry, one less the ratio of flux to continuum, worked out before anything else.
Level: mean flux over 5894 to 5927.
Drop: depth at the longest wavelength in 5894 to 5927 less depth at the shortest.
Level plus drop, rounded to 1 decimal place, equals 14.2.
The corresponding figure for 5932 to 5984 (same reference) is 16.7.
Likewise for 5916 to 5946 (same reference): 16.6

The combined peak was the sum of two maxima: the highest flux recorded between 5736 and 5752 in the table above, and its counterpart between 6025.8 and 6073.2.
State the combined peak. 34.7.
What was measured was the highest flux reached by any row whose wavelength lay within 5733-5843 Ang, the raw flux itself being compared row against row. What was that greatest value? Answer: 18.23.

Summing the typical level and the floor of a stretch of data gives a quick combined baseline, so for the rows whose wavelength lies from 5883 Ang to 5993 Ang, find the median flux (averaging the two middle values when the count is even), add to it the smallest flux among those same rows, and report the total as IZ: 22.0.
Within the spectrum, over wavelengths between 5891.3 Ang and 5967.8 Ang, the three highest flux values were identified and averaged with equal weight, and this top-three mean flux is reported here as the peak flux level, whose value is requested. 17.4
